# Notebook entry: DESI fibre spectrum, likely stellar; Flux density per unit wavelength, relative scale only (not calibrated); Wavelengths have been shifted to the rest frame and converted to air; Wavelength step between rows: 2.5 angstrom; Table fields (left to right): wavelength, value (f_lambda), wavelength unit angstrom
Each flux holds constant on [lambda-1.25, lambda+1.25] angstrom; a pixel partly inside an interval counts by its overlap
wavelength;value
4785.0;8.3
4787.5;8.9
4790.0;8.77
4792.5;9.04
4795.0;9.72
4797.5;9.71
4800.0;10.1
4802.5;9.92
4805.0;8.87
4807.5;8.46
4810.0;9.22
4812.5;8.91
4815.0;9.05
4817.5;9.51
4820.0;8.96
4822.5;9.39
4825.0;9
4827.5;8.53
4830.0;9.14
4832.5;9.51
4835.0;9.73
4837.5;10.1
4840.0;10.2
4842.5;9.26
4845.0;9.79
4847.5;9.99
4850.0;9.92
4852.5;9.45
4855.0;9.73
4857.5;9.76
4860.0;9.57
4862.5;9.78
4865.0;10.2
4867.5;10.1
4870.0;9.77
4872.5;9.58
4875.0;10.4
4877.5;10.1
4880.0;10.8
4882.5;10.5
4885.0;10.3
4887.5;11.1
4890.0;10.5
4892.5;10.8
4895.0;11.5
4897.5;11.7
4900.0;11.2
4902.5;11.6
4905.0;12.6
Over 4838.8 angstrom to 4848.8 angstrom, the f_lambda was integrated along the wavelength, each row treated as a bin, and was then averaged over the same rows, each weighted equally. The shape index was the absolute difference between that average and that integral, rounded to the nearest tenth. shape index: 88.3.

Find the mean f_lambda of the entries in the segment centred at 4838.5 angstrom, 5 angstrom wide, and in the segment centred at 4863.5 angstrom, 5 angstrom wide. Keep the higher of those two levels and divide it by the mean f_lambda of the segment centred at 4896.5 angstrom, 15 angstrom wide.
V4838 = 0.90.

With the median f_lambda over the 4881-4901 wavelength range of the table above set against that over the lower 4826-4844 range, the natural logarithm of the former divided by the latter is 0.141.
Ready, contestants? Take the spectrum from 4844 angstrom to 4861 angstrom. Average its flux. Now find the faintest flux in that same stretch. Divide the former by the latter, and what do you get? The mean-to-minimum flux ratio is 1.03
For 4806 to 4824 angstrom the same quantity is 1.07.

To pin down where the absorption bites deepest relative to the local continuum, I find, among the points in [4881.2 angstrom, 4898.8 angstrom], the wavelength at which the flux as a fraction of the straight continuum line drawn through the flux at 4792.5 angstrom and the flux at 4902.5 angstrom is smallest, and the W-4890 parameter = 4885.0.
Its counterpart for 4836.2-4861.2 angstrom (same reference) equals 4860.0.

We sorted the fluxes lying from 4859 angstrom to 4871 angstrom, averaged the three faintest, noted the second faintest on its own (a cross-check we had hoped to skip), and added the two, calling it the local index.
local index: 19.5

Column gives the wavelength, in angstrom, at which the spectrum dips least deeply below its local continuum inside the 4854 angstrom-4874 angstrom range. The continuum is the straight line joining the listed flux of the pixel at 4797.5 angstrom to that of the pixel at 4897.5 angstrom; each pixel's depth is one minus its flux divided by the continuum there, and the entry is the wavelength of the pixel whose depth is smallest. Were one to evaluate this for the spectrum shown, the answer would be 4865.0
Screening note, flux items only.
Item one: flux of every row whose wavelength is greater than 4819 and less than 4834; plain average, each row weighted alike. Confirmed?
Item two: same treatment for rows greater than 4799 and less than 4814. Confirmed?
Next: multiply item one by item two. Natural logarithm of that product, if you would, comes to 4.43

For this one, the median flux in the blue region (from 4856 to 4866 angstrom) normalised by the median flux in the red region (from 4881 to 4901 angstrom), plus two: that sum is 2.89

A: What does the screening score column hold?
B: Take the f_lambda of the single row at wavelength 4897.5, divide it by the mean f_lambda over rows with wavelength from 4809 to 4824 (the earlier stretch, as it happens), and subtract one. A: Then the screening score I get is 0.28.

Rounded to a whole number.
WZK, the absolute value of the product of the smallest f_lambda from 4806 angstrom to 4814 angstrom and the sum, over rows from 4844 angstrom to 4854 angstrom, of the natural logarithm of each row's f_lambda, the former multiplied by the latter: 77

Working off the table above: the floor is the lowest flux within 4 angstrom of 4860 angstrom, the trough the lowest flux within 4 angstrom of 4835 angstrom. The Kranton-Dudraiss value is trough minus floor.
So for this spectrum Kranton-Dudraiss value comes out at -0.06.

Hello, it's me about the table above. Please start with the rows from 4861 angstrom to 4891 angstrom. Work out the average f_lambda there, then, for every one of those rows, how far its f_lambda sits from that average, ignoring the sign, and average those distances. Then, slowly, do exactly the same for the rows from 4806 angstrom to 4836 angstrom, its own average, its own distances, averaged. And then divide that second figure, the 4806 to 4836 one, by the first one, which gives 0.88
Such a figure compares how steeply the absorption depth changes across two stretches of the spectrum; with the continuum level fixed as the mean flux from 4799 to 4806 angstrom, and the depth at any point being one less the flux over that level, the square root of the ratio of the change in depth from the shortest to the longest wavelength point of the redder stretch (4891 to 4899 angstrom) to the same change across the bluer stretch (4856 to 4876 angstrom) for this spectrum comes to 1.19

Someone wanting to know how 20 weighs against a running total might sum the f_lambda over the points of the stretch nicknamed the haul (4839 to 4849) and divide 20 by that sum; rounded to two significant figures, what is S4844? 0.51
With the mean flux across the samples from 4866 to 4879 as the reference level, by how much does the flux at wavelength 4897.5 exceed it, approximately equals 1.7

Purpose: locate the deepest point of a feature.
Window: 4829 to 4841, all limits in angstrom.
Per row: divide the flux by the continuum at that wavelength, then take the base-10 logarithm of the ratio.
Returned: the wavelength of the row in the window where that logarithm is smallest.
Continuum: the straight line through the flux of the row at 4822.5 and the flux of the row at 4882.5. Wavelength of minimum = 4830.0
